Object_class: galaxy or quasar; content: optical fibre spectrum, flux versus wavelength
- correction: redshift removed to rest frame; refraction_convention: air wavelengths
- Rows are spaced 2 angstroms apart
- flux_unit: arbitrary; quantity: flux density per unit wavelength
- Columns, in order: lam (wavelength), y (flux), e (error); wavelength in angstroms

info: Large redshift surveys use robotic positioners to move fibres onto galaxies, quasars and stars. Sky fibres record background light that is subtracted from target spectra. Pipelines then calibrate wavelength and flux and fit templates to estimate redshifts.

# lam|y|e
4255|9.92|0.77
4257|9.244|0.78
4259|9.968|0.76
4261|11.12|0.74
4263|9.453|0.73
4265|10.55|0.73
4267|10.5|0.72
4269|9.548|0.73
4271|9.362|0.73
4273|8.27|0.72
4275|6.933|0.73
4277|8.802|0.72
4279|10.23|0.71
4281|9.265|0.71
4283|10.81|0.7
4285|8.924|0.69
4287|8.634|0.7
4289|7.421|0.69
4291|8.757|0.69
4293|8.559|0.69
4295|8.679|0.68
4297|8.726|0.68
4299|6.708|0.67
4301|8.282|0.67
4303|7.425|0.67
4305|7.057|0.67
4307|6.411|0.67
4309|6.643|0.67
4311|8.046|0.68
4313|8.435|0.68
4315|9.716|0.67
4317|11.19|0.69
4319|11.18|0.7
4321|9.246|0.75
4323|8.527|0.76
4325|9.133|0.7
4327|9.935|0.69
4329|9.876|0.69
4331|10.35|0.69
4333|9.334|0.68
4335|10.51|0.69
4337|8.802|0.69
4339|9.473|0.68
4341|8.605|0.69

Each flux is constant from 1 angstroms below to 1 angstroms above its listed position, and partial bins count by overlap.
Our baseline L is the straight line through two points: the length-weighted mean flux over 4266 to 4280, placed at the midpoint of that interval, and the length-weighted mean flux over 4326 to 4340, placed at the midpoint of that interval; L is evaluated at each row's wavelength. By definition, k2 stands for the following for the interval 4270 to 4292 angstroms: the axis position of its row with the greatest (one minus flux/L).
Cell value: 4275 angstroms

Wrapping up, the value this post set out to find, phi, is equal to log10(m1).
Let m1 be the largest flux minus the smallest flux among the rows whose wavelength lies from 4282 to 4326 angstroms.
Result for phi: 0.68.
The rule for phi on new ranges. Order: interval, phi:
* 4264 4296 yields 0.59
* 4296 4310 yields 0.36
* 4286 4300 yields 0.31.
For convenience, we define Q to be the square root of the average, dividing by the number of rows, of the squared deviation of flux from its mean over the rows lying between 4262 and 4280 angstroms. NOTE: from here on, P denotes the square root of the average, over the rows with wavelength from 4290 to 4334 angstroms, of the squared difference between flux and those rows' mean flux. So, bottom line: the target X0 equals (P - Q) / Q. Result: 0.20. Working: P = 1.32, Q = 1.10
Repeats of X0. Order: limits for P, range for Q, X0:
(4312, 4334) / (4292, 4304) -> 0.18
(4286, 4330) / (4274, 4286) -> 0.05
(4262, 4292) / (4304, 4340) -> -0.21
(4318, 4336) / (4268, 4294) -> -0.23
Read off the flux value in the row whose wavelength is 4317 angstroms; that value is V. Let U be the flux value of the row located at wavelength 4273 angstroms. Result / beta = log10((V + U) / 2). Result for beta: 0.988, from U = 8.27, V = 11.19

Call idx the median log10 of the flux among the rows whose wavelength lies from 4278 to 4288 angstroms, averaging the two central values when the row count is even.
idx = 0.97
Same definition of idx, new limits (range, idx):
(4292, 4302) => 0.93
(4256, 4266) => 1.00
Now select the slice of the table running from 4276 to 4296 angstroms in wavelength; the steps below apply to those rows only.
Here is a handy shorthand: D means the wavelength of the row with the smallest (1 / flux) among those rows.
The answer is 4283 angstroms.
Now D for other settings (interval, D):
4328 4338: 4335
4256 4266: 4261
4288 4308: 4291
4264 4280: 4265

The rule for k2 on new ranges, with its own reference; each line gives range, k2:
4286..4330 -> 4307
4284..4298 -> 4289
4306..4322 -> 4307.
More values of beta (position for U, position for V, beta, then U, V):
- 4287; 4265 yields 0.982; 8.634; 10.55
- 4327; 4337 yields 0.972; 9.935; 8.802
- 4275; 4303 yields 0.856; 6.933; 7.425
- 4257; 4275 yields 0.908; 9.244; 6.933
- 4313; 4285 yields 0.938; 8.435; 8.924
